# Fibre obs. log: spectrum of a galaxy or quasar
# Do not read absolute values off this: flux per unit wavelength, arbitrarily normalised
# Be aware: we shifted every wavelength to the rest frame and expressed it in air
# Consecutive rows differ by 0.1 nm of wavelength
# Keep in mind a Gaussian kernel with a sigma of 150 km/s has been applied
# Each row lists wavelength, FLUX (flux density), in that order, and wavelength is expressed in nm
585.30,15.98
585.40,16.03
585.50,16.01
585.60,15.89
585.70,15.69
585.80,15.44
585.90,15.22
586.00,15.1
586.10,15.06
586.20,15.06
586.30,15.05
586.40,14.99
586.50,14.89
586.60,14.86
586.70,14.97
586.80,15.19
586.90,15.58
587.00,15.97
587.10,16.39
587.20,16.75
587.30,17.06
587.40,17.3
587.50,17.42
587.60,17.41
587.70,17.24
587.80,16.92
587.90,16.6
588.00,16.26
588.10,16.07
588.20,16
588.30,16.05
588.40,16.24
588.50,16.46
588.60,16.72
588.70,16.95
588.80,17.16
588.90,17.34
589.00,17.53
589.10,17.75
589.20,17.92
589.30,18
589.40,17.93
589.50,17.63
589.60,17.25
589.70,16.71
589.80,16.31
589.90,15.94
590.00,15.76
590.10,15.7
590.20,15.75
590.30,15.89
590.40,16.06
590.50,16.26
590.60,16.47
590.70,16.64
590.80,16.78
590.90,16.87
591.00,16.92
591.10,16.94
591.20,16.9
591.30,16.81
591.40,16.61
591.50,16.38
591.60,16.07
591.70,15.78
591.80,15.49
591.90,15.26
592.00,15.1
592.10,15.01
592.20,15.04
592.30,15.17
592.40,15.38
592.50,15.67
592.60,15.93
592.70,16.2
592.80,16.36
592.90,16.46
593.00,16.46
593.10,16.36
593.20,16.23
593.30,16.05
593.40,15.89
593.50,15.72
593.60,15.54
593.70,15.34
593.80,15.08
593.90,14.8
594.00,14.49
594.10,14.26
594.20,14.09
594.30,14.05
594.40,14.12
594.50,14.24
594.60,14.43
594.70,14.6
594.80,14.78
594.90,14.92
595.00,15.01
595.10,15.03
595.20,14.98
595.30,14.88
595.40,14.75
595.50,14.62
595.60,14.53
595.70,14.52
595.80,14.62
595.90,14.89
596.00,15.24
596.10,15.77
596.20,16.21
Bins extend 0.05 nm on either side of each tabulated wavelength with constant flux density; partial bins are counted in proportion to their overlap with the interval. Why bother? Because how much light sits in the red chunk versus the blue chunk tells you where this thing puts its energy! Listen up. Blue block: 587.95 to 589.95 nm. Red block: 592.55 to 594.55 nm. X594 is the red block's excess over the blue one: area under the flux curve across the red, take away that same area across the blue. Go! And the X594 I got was -3.1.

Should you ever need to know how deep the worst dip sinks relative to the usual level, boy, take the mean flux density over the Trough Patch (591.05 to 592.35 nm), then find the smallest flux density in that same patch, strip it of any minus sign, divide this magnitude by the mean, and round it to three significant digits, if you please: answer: 0.945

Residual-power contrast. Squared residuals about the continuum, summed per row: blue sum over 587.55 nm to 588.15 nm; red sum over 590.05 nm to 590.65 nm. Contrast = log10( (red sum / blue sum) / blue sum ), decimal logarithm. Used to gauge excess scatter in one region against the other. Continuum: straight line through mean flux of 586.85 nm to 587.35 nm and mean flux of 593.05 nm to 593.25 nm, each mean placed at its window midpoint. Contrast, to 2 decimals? -0.77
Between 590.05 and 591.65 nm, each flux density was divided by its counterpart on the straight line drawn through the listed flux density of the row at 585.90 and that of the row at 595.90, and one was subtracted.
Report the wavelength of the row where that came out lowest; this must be 590.10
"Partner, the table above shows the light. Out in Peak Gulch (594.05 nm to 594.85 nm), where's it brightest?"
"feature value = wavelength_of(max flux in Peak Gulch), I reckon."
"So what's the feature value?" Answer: 594.80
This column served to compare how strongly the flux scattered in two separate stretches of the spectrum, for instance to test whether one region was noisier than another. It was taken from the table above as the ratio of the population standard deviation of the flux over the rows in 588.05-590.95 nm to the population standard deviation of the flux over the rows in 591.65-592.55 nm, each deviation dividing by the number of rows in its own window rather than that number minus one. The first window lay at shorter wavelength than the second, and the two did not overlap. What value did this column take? 2.73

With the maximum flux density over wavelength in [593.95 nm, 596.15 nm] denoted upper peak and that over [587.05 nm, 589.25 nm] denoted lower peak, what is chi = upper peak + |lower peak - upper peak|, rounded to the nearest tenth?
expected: 17.9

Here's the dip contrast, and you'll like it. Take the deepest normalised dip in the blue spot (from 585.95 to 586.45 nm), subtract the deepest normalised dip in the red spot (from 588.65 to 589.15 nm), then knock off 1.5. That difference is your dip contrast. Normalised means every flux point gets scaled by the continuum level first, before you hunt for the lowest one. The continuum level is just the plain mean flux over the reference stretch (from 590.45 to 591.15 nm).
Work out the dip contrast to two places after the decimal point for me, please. -1.62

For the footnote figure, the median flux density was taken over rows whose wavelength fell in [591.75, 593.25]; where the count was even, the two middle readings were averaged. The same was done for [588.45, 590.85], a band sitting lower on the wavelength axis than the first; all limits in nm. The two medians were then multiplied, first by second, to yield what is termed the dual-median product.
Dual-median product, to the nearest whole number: 262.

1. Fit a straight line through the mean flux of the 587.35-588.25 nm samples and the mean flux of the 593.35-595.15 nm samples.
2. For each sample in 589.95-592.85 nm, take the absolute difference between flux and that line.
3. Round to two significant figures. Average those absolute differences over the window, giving 0.56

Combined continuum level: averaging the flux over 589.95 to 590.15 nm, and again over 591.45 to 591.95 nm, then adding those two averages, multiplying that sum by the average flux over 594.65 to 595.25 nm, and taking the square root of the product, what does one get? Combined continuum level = 21.7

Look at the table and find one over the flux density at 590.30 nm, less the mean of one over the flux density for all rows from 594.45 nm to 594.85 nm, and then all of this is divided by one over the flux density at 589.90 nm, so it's -0.10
